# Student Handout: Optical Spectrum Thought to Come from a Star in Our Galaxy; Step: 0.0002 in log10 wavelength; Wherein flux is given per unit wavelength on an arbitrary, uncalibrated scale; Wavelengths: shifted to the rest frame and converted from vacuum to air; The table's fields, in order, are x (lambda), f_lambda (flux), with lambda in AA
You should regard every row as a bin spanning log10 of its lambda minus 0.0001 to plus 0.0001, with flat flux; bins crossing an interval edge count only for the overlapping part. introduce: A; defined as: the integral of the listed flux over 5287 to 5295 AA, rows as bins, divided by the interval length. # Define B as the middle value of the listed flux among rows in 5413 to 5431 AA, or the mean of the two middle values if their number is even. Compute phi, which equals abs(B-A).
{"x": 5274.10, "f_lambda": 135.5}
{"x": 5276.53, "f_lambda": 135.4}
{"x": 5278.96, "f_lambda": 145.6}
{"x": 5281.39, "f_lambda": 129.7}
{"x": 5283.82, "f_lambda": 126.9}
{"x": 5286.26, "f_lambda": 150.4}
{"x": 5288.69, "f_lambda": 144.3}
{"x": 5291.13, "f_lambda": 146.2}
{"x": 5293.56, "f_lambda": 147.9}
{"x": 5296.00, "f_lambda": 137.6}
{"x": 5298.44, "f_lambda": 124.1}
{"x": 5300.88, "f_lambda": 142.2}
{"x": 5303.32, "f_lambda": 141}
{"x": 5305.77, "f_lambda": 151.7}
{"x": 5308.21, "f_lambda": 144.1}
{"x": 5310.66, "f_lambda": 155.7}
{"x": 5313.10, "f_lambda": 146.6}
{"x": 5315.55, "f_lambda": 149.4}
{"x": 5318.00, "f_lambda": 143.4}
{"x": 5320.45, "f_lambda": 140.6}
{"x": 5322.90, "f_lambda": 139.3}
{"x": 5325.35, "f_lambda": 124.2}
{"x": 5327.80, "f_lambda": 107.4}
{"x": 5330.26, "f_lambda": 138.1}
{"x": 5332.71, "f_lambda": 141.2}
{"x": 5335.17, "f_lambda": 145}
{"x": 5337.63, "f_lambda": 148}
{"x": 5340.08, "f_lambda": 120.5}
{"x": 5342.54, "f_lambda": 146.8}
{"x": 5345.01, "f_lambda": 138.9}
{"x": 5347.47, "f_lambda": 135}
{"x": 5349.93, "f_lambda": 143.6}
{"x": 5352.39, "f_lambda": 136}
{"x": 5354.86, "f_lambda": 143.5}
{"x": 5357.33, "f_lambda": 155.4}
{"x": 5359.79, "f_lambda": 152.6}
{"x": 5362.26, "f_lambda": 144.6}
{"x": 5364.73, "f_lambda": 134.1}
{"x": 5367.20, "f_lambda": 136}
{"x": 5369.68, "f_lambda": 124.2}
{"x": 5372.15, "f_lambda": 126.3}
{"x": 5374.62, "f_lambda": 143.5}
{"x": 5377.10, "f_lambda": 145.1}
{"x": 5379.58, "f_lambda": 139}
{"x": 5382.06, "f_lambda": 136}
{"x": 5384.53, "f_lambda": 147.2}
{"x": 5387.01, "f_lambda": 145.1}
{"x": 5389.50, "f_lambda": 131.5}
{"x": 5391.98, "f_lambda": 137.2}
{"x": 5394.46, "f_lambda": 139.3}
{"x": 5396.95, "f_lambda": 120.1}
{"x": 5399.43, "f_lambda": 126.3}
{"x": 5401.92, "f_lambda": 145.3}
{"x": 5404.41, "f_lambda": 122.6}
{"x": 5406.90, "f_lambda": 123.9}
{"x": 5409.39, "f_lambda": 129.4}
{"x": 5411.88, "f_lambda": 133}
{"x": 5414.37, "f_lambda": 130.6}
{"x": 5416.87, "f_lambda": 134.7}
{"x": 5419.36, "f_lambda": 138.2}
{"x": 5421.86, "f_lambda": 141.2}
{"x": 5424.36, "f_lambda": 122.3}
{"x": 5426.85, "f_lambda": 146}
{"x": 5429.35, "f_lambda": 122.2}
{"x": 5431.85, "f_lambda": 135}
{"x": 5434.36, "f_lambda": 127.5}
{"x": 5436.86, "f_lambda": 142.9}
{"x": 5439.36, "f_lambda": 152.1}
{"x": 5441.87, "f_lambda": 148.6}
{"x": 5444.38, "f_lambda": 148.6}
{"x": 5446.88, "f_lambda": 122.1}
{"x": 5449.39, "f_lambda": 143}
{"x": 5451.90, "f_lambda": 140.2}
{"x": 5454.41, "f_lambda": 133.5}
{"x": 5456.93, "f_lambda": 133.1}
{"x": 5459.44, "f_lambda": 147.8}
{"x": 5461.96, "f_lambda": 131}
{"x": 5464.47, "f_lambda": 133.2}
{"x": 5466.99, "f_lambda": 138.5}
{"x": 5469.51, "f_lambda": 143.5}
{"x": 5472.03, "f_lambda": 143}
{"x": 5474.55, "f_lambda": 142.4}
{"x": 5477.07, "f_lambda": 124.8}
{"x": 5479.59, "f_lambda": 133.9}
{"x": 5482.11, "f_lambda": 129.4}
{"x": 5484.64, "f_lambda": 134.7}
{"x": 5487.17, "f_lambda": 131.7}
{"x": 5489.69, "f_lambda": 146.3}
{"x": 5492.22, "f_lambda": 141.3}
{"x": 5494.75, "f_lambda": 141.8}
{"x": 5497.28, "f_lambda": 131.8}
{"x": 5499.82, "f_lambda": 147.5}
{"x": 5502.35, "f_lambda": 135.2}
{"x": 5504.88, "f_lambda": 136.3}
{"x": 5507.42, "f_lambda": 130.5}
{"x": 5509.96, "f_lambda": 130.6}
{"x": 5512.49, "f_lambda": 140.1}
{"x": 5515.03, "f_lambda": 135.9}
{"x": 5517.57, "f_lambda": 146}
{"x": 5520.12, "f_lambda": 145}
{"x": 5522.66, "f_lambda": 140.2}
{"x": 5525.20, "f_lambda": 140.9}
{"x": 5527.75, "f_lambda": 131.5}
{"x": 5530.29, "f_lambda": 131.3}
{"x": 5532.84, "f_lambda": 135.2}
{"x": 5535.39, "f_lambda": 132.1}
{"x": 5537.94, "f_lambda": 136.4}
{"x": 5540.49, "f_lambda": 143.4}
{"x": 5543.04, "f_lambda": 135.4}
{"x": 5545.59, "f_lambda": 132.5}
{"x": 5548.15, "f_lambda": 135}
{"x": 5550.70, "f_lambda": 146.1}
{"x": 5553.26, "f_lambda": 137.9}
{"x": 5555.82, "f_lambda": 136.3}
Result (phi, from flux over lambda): 11.6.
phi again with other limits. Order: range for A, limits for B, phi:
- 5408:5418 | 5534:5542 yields 4.6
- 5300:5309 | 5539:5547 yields 9.5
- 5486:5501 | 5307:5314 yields 6.5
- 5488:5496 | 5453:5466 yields 9.4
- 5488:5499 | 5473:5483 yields 8.6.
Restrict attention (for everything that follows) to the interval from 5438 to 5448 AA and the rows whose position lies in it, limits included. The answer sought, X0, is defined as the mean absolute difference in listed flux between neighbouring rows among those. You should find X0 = 10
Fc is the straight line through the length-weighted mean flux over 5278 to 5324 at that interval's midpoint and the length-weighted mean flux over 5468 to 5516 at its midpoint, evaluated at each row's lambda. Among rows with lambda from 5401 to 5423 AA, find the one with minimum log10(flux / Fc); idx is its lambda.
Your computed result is 5404.41 AA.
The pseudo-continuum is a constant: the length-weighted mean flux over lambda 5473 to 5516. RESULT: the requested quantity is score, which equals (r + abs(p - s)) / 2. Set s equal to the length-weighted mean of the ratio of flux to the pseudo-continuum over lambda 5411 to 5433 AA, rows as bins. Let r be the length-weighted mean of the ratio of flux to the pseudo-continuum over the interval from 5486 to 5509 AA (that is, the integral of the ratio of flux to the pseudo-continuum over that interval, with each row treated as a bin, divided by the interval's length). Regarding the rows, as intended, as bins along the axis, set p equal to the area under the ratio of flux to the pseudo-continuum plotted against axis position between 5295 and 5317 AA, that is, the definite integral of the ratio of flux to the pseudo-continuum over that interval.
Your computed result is 11.62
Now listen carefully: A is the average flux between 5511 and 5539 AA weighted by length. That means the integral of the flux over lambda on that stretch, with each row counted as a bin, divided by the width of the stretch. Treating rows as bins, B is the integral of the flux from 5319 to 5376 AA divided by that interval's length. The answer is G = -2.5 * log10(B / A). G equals 0.000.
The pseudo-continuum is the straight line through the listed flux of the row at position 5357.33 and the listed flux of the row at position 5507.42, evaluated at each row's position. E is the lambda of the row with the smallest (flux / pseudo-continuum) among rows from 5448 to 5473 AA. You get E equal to 5461.96 AA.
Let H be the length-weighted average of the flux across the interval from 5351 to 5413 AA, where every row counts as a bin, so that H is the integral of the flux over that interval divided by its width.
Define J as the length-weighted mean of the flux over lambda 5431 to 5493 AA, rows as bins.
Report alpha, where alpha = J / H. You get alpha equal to 1.01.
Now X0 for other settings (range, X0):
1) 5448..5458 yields 3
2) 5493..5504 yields 13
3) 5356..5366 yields 7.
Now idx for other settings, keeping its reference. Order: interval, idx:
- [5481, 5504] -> 5482.11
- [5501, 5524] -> 5507.42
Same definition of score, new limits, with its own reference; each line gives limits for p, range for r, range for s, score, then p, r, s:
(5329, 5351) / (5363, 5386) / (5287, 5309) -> 11.25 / 22.5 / 1.01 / 1.04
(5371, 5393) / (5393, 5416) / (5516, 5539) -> 11.20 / 22.5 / 0.96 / 1.01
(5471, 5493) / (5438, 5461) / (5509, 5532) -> 11.01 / 22.0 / 1.03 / 1.01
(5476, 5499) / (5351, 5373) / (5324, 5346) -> 11.45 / 22.9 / 1.02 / 0.99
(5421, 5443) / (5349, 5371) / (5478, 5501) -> 11.11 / 22.2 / 1.04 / 1.01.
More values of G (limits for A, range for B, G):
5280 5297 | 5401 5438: 0.061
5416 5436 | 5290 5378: -0.051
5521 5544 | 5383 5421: 0.022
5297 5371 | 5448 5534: 0.019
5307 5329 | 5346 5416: 0.019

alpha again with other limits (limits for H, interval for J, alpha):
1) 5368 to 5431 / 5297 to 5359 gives 1.05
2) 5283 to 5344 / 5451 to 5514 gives 0.98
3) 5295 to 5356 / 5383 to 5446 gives 0.97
